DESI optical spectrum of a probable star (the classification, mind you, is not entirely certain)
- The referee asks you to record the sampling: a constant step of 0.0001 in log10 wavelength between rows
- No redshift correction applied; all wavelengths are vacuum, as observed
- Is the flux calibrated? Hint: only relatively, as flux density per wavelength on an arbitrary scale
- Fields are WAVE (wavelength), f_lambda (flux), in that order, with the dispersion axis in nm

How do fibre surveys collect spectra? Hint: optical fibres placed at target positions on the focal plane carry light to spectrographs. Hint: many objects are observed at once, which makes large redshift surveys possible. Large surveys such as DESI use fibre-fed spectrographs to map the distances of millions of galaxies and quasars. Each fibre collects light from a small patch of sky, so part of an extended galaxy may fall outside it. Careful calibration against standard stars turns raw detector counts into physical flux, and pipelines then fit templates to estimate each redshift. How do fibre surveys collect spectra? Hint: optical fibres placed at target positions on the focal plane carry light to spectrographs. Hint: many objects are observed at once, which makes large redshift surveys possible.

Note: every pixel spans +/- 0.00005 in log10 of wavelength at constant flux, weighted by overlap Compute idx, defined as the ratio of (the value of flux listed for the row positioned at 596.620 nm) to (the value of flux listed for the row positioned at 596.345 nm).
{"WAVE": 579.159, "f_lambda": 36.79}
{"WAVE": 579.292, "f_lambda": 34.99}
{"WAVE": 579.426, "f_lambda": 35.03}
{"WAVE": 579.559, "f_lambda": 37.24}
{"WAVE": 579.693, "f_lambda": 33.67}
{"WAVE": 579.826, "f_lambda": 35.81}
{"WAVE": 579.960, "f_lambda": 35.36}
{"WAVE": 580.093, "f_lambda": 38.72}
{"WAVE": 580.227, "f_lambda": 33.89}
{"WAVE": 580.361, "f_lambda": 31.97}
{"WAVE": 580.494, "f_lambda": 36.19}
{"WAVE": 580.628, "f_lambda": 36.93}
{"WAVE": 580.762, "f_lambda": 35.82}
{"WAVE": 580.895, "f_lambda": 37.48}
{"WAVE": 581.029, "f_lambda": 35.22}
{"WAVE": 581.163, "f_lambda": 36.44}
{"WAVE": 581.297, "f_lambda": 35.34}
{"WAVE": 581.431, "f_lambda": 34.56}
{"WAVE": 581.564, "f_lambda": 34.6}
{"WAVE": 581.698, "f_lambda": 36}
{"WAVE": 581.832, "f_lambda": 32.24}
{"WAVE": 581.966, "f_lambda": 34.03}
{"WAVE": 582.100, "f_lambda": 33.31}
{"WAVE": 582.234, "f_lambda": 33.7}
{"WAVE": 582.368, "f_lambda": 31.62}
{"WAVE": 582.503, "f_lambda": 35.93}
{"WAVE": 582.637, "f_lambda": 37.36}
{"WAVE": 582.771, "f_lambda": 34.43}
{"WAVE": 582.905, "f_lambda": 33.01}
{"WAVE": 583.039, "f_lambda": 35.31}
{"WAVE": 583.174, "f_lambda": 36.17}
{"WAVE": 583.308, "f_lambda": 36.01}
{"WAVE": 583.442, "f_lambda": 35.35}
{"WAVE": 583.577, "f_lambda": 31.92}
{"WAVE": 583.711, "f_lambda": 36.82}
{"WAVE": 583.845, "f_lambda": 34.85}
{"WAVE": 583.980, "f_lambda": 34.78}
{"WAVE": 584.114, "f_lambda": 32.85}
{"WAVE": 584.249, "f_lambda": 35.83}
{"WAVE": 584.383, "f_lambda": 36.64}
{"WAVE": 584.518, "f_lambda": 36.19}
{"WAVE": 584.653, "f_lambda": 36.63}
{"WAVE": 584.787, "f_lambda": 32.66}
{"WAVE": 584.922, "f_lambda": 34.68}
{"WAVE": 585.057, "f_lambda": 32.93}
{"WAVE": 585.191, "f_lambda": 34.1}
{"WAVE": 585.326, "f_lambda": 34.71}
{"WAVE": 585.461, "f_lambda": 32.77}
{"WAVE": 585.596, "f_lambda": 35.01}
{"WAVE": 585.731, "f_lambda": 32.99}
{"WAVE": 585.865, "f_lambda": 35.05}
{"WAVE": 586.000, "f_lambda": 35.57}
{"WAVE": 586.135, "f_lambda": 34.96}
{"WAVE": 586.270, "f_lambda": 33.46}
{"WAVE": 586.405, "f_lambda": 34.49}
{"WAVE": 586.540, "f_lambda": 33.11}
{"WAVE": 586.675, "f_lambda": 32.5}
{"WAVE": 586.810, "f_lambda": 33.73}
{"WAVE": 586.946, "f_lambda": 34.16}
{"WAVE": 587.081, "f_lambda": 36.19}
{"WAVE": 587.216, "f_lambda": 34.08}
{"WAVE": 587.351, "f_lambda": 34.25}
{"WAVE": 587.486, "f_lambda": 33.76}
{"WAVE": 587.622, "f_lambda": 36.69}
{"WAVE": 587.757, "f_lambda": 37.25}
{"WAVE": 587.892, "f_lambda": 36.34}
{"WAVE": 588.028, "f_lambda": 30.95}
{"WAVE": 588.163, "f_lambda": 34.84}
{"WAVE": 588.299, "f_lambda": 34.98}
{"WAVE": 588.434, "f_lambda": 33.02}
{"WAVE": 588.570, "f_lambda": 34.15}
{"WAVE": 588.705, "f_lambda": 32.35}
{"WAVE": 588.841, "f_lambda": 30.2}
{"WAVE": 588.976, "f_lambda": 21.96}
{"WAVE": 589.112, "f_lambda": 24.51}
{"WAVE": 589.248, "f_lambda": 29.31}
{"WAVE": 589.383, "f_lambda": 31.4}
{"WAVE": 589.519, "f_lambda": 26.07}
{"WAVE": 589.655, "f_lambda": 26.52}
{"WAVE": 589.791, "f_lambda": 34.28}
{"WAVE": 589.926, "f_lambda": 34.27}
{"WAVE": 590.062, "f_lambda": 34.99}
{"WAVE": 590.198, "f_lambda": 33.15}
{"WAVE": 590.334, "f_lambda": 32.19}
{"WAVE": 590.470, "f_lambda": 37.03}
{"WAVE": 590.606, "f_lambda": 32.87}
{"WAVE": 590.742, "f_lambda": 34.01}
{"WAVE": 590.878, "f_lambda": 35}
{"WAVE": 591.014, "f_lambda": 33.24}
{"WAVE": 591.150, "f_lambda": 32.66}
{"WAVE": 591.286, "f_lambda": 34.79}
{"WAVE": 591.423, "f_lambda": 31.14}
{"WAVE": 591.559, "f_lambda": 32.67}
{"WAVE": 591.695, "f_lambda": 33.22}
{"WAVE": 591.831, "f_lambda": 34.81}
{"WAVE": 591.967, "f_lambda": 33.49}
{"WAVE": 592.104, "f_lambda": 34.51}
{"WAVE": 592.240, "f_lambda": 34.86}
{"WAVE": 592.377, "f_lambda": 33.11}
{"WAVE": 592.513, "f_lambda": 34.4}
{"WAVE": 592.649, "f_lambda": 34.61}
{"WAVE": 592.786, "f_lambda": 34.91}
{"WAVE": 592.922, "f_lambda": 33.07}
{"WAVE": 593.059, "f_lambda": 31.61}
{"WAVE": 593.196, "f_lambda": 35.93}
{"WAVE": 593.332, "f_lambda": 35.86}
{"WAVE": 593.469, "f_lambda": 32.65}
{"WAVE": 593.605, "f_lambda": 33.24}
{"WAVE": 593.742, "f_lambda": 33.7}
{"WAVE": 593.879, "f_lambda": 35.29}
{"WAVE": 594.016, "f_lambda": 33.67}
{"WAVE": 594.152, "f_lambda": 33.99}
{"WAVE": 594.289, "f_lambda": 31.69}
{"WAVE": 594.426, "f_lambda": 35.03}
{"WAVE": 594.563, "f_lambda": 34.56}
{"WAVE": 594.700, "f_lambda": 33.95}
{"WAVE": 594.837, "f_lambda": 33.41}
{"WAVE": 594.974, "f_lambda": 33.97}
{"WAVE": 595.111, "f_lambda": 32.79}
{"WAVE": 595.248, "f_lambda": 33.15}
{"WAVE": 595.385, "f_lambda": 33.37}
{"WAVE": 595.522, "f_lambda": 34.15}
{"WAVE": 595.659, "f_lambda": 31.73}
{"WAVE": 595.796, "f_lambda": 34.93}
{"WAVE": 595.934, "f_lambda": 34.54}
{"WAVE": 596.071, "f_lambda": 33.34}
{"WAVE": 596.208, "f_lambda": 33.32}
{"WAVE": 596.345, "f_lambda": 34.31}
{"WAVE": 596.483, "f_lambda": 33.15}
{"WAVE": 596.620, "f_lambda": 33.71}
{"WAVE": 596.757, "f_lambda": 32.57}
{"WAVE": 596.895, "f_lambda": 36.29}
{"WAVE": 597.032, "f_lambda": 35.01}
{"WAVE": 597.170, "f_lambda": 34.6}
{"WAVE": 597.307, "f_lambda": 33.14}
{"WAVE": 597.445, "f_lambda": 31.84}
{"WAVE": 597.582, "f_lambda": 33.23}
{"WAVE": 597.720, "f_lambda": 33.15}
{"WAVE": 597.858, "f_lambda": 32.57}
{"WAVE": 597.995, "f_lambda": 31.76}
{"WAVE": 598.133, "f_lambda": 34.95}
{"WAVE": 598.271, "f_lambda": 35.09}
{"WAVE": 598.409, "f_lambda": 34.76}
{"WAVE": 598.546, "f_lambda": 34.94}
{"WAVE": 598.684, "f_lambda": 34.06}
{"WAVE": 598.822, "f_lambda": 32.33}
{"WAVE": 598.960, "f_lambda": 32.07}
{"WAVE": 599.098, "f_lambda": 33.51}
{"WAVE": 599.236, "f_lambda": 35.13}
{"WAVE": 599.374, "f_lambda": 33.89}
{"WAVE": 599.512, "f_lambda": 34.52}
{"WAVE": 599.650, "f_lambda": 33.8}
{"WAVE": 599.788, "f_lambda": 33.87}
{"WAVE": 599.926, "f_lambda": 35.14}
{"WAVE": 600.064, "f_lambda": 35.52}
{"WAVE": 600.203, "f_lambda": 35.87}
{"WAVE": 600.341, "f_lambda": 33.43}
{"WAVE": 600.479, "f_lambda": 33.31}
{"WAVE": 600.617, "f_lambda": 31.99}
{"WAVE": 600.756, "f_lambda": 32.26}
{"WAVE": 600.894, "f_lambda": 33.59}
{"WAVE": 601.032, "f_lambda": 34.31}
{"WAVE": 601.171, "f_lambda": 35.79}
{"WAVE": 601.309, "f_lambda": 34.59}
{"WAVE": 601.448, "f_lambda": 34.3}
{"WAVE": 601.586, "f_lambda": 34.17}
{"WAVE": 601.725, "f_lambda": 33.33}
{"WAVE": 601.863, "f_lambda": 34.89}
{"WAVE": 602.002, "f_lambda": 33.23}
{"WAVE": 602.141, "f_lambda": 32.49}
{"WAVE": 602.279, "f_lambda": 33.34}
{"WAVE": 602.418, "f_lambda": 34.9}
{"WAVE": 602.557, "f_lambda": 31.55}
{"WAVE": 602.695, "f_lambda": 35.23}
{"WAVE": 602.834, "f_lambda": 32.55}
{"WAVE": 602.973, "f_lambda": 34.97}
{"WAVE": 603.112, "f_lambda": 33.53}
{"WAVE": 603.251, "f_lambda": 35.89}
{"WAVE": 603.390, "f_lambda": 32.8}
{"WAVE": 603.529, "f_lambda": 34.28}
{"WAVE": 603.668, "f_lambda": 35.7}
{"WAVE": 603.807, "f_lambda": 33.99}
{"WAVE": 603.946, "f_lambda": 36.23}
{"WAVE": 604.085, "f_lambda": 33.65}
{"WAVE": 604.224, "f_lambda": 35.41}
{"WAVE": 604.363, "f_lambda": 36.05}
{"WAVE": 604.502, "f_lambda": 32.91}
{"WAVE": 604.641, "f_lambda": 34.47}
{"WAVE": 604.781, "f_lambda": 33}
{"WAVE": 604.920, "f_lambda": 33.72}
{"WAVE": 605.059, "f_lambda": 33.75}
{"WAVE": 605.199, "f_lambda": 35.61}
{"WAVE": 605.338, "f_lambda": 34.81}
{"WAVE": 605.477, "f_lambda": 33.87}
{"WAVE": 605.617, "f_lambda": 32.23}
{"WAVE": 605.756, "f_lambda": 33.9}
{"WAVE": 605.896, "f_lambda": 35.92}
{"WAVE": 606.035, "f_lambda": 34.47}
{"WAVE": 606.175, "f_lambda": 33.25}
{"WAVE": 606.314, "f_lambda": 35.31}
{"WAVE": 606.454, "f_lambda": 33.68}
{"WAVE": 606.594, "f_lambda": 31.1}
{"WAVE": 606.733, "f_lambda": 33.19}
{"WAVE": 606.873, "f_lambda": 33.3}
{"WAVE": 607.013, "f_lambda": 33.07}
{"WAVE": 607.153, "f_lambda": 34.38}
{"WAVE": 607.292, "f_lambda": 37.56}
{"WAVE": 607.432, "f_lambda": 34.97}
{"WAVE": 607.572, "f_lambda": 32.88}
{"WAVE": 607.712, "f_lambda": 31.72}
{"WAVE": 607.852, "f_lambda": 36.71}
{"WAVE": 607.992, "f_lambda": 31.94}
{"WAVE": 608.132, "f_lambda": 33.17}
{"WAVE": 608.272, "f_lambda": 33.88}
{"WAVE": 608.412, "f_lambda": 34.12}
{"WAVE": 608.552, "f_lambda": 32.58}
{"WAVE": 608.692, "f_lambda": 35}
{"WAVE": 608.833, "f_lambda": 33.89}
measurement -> 0.98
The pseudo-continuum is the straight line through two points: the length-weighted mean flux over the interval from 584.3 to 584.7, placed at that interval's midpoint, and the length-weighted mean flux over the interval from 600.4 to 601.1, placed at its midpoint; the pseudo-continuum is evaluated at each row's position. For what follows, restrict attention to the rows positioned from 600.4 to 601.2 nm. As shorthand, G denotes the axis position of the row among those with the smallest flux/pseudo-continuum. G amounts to 600.617 nm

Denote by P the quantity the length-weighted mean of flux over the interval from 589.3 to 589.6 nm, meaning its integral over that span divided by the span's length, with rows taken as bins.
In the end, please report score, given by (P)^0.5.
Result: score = 5.36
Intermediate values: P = 28.7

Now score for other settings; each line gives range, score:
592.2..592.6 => 5.84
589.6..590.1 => 5.71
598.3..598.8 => 5.87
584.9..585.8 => 5.82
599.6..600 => 5.86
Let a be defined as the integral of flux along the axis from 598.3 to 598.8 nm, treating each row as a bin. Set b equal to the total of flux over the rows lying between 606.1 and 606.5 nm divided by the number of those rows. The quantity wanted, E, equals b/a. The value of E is 1.98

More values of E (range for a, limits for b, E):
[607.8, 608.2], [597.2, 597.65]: 2.42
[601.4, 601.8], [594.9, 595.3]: 2.45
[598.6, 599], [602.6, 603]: 2.60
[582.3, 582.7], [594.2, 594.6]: 2.42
